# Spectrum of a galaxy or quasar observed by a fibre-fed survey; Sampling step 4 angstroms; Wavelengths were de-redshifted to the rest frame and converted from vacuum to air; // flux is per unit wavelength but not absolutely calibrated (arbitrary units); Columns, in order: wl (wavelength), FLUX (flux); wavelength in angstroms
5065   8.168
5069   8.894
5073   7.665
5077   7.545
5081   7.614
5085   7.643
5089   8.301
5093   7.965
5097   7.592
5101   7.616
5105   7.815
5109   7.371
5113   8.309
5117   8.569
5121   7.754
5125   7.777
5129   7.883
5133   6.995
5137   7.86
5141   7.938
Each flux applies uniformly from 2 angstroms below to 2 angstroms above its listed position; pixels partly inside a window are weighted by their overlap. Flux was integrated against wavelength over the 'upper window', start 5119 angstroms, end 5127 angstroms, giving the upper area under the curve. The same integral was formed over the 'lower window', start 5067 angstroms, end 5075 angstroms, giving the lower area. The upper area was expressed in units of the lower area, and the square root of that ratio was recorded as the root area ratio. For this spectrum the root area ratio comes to 0.97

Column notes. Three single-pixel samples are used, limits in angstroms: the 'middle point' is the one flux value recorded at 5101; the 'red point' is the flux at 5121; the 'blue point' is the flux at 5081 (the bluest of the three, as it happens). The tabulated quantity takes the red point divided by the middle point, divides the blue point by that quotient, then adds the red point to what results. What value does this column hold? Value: 15.2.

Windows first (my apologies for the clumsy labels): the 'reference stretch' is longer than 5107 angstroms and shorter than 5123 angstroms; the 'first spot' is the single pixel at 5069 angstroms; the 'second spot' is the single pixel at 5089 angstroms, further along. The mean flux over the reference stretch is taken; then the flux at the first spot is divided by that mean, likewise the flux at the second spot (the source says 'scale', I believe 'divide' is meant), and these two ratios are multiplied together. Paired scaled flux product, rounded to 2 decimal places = 1.15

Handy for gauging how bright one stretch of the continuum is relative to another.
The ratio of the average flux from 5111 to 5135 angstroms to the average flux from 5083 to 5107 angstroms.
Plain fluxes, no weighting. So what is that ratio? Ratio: 1.01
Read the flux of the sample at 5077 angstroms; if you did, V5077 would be 7.545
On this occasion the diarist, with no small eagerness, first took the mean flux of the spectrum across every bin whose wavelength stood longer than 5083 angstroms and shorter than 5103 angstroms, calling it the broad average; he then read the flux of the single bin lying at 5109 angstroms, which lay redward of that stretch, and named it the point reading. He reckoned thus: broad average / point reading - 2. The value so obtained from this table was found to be -0.939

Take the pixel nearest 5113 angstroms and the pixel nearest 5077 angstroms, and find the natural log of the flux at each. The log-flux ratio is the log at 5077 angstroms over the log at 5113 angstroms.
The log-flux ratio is 0.95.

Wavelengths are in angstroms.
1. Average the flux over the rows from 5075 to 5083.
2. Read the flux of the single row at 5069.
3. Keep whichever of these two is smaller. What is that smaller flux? 7.58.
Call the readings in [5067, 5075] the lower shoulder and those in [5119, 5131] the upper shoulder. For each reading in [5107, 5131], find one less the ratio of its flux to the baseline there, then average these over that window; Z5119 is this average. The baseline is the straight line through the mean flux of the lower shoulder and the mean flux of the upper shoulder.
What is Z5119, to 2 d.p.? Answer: -0.01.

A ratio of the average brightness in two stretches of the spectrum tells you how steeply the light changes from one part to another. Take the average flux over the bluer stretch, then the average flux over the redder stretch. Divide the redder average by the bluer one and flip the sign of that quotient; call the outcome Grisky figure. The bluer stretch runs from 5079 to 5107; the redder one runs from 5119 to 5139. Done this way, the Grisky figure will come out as -0.982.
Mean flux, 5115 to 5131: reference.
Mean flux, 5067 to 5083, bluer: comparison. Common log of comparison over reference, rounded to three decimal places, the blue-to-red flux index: -0.004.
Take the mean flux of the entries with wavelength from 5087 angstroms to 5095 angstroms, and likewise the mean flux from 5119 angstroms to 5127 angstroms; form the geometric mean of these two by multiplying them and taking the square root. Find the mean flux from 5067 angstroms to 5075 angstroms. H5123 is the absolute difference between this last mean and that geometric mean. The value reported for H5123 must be 0.33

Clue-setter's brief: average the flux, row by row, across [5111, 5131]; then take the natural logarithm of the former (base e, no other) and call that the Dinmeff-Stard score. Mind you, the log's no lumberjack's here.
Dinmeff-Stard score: 2.087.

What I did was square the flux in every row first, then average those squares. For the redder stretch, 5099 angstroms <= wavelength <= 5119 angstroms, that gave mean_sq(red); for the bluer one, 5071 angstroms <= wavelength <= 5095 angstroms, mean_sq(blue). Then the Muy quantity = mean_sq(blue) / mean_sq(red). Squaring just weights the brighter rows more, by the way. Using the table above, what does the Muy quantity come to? 0.96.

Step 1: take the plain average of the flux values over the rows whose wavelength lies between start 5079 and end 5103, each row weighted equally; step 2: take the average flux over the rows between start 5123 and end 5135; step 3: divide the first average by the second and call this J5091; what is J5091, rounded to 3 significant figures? 1.03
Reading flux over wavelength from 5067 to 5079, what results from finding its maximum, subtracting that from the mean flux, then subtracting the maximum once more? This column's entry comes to -9.8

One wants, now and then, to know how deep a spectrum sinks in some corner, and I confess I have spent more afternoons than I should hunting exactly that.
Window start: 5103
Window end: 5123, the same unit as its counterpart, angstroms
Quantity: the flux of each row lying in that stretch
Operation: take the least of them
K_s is 7.371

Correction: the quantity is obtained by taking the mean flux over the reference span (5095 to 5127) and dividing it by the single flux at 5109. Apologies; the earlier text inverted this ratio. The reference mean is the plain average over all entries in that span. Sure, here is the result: 1.07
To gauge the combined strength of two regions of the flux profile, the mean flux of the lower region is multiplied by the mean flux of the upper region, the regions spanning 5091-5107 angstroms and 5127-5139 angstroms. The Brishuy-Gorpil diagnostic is 58.7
